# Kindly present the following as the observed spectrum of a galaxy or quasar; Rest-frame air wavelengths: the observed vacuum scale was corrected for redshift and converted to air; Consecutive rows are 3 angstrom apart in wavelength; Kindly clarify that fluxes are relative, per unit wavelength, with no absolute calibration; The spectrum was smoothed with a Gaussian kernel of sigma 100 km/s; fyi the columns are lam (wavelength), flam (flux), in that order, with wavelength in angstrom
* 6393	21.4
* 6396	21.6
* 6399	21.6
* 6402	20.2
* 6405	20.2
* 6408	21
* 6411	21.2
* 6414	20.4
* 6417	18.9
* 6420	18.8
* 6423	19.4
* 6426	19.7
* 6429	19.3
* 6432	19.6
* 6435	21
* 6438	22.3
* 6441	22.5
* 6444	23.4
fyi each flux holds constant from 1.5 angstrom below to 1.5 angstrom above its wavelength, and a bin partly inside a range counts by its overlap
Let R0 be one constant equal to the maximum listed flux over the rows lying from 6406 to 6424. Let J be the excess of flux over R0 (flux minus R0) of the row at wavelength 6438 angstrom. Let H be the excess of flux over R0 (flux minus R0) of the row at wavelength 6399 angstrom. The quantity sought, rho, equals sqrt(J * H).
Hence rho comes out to 0.7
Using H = 0.4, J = 1.1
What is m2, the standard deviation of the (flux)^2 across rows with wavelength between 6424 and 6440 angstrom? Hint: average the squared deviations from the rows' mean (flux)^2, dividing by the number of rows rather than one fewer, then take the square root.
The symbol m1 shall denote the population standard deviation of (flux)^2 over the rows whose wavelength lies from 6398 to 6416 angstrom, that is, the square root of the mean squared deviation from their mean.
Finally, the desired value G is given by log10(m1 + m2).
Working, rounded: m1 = 22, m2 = 46.7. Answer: 1.84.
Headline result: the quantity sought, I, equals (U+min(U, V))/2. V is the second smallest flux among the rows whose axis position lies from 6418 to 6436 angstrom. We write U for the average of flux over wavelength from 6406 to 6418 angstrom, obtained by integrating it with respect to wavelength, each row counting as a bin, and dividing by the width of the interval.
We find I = 19.9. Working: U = 20.4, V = 19.3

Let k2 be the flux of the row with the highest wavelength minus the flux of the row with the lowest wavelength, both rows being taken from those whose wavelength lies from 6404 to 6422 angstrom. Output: -1.4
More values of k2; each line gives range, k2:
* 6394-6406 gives -1.4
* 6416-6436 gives 2.1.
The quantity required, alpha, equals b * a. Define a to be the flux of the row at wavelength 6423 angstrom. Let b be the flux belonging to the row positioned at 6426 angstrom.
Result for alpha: 382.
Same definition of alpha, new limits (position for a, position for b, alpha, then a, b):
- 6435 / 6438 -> 468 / 21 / 22.3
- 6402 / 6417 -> 382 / 20.2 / 18.9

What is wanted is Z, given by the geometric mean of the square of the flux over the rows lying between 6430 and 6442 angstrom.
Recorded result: 454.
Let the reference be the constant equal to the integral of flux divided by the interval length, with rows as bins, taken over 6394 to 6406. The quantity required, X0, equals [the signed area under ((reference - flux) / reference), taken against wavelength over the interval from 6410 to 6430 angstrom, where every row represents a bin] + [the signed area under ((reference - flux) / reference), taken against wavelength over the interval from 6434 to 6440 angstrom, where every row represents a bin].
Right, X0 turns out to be 1.01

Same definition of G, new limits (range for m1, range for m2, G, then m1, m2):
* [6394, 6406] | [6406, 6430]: 1.81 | 29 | 34.6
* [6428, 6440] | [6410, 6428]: 1.92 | 50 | 33.7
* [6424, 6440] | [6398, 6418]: 1.90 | 47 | 33.2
